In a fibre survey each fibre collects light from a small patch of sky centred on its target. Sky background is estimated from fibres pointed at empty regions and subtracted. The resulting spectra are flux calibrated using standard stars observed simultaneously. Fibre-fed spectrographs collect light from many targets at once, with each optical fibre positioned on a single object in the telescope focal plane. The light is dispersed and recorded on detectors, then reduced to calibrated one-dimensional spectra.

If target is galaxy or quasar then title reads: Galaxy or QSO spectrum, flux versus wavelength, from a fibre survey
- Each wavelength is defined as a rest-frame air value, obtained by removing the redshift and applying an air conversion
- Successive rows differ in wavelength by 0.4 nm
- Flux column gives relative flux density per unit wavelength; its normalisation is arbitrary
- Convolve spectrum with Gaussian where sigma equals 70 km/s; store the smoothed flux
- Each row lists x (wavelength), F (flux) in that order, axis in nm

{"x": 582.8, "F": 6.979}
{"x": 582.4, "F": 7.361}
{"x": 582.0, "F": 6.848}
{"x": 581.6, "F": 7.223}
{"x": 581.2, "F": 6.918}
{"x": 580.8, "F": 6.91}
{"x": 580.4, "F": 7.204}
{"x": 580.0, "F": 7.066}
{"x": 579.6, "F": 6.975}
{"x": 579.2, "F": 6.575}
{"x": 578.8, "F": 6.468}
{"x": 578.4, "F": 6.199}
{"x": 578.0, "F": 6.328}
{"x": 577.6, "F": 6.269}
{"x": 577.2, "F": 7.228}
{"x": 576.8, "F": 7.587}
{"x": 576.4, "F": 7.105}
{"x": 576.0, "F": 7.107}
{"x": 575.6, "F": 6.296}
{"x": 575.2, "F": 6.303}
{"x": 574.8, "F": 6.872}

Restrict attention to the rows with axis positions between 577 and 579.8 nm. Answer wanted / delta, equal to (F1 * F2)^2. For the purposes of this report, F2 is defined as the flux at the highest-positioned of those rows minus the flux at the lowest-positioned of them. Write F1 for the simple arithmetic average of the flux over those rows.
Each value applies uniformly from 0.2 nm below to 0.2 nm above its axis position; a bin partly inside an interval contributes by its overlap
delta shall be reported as 2.8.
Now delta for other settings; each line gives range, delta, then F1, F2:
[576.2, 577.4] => 0.8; 7.31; 0.1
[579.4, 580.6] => 2.6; 7.08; 0.2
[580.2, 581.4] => 4.0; 7.01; -0.3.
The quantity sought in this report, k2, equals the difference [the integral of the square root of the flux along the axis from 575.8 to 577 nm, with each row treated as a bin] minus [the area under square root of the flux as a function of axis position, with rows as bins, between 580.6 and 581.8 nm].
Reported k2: 0.06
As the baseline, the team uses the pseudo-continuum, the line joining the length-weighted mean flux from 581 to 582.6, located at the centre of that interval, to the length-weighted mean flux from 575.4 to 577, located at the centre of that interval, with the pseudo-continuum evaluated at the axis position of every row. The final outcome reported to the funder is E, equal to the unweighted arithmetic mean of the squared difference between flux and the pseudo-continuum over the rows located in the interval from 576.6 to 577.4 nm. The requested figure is 0.2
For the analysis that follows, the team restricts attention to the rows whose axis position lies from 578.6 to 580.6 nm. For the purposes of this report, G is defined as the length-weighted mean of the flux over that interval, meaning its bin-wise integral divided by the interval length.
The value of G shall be 6.86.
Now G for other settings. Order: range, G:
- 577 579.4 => 6.51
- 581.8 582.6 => 7.10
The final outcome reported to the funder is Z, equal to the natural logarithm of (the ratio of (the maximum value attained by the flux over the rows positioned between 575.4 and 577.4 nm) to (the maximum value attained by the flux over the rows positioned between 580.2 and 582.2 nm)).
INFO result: 0.049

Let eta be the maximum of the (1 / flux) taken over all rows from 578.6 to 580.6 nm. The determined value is 0.155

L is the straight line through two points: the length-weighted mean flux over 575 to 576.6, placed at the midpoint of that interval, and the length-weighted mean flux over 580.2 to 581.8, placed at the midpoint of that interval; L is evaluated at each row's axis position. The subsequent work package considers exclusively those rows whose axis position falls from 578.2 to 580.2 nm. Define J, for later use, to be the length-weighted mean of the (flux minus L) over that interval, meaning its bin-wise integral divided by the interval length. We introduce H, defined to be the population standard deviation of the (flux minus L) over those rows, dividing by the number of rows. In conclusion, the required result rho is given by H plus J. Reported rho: 0.00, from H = 0.28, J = -0.28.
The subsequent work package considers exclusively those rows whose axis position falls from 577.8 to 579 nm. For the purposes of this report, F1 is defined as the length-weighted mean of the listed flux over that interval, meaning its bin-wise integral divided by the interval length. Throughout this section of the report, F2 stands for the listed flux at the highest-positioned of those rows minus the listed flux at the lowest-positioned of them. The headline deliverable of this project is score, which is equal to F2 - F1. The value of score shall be -6.2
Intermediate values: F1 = 6.33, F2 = 0.140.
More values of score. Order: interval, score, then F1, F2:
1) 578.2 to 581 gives -6.1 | 6.77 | 0.711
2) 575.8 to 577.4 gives -7.1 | 7.26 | 0.121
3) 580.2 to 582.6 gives -6.9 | 7.08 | 0.157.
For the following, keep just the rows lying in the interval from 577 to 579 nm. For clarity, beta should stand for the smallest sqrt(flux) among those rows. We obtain 2.490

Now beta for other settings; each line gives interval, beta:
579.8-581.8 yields 2.629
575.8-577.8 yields 2.504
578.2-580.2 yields 2.490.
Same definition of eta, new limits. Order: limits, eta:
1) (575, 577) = 0.159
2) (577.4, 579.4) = 0.161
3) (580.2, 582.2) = 0.146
